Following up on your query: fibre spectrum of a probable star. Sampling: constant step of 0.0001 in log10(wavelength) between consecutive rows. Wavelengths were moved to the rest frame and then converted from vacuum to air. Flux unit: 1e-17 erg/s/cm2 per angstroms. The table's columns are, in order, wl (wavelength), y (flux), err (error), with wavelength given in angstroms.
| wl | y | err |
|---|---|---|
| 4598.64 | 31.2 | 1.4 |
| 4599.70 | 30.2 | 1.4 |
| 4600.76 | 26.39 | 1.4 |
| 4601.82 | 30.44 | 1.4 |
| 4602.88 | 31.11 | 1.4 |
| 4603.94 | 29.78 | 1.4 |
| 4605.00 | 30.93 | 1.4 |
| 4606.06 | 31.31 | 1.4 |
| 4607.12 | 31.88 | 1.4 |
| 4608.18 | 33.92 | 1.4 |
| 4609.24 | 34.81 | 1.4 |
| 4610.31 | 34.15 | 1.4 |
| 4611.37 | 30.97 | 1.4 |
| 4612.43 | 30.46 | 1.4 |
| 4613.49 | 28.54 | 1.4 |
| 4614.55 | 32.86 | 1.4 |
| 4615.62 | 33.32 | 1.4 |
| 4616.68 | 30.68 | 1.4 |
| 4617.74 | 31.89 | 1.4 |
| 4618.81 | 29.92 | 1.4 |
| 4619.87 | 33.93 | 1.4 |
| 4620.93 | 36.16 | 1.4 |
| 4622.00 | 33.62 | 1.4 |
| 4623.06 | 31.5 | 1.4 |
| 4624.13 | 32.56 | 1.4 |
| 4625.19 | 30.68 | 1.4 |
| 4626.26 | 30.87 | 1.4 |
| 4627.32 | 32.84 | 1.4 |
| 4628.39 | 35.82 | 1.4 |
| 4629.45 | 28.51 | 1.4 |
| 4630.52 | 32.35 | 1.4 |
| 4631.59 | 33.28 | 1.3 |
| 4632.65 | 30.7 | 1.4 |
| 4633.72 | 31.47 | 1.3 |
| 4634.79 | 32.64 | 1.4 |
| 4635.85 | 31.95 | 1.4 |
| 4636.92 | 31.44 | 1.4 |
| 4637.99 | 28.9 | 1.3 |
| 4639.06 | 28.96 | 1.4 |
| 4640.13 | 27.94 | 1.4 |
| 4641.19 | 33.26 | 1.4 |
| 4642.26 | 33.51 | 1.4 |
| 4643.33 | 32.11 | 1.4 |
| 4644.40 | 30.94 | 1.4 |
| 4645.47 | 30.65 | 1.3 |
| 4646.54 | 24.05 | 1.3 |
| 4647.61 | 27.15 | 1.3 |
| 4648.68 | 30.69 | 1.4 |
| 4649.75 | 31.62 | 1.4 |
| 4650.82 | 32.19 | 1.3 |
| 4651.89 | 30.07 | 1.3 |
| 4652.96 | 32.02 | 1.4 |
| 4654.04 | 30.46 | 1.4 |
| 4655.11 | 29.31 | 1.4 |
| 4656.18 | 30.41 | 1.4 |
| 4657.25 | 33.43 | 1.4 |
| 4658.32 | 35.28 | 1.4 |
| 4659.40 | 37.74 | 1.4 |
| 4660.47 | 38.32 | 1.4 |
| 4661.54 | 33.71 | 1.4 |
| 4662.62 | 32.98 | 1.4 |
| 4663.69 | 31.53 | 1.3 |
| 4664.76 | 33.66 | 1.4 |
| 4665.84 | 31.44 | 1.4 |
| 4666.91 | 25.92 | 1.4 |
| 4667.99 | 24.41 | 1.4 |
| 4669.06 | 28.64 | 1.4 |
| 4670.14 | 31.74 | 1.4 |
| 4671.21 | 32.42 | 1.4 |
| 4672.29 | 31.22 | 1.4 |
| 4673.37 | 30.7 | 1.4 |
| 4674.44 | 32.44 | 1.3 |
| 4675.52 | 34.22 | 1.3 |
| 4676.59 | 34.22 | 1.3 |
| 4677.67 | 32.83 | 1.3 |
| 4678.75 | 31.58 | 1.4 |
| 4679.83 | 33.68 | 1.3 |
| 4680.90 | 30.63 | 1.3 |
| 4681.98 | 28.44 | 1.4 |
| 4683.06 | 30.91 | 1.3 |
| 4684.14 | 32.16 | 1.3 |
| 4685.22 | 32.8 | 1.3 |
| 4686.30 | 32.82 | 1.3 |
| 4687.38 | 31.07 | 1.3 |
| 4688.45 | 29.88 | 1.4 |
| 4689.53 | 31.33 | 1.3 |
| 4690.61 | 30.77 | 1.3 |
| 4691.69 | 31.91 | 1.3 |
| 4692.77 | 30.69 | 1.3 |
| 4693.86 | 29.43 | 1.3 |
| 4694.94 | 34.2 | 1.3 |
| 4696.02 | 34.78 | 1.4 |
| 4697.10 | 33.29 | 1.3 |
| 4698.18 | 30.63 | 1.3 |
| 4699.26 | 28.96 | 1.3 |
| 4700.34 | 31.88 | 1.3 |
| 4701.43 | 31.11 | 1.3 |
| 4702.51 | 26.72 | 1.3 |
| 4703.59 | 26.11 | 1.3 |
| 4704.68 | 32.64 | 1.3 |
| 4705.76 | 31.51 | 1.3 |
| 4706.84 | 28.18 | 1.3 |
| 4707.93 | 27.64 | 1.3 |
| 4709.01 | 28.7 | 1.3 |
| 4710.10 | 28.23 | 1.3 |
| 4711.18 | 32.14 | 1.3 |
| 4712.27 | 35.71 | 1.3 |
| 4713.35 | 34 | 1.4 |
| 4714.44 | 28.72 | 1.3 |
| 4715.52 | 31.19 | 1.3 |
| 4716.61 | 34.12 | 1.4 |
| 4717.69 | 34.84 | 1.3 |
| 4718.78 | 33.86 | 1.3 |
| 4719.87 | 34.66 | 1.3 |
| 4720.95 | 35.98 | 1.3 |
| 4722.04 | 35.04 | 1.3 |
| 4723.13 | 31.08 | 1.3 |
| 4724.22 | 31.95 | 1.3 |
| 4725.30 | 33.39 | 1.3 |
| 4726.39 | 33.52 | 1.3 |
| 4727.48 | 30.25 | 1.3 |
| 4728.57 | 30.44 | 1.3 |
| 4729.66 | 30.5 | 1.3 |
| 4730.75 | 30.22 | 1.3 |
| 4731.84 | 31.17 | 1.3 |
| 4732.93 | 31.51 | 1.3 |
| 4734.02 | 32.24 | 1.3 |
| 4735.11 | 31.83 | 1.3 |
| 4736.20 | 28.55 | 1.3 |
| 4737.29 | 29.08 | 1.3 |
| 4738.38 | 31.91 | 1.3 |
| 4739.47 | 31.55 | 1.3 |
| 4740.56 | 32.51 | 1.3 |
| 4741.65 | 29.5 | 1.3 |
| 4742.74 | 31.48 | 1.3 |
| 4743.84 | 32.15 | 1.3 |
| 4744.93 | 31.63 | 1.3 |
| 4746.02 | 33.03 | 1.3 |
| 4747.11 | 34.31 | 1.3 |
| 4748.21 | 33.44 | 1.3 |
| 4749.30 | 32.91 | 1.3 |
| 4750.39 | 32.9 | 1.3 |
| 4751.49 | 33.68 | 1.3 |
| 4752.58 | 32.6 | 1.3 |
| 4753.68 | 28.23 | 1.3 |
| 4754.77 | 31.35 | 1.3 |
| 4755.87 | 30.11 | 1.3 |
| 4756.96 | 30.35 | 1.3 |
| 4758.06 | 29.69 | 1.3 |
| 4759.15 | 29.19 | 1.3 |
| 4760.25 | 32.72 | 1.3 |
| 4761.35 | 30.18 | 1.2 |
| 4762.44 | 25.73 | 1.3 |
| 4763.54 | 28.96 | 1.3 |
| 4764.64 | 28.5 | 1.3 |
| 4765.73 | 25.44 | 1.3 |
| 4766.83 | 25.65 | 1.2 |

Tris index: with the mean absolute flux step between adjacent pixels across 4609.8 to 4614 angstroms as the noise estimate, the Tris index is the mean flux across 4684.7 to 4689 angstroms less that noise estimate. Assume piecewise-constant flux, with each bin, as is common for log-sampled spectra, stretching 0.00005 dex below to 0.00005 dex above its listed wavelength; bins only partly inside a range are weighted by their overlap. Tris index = 29.8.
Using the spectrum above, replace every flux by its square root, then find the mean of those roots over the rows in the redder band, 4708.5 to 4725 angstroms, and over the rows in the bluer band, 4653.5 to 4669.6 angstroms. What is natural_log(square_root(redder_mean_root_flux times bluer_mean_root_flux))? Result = 1.74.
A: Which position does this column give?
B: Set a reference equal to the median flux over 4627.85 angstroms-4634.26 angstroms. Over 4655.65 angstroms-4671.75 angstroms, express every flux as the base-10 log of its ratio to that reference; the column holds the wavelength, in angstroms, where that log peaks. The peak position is 4660.47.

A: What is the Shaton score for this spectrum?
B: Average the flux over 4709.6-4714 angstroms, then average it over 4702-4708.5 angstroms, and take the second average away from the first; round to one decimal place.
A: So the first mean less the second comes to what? 3.7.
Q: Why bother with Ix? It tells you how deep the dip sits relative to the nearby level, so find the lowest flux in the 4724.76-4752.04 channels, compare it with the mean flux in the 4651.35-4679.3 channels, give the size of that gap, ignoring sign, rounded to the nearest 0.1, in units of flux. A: 3.4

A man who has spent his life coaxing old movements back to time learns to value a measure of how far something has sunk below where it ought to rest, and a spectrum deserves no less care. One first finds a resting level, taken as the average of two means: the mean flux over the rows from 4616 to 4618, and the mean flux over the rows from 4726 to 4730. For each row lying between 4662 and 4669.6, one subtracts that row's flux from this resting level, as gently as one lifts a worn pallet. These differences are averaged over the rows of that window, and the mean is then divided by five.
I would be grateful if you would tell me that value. 0.29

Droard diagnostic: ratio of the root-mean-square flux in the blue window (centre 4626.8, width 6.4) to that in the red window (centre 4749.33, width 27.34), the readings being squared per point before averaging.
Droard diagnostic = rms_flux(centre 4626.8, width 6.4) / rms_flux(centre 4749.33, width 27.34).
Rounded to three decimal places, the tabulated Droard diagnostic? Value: 1.024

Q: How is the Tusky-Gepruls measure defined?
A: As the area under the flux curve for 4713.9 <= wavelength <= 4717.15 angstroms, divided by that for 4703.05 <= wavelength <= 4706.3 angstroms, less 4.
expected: -2.96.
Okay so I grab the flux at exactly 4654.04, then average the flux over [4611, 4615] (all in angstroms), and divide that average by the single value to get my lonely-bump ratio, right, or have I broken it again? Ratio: 1.01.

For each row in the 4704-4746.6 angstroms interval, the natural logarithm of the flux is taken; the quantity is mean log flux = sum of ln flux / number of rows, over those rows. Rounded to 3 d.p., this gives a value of 3.454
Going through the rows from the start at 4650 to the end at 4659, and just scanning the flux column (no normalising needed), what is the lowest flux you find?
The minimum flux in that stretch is 29.31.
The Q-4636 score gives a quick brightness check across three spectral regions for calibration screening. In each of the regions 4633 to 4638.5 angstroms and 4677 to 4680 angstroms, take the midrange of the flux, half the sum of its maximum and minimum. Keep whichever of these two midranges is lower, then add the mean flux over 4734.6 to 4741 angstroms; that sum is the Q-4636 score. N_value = 61.7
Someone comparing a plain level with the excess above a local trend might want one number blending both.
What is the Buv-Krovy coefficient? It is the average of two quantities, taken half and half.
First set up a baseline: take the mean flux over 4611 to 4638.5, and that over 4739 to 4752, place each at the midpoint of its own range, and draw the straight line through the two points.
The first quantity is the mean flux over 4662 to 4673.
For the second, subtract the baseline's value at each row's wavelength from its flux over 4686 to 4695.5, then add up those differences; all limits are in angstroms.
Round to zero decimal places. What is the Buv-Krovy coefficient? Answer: 12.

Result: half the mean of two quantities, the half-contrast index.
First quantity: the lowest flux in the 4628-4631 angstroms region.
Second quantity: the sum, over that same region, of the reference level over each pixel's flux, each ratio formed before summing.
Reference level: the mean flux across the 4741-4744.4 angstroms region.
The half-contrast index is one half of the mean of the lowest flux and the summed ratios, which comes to 7.9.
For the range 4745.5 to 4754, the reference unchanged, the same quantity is 9.0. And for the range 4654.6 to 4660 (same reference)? 8.5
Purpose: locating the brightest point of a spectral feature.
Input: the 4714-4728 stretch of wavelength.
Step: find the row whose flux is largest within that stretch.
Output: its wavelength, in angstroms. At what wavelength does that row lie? 4720.95 angstroms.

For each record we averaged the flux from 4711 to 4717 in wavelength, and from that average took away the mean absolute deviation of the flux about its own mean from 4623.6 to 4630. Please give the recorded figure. 30.8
